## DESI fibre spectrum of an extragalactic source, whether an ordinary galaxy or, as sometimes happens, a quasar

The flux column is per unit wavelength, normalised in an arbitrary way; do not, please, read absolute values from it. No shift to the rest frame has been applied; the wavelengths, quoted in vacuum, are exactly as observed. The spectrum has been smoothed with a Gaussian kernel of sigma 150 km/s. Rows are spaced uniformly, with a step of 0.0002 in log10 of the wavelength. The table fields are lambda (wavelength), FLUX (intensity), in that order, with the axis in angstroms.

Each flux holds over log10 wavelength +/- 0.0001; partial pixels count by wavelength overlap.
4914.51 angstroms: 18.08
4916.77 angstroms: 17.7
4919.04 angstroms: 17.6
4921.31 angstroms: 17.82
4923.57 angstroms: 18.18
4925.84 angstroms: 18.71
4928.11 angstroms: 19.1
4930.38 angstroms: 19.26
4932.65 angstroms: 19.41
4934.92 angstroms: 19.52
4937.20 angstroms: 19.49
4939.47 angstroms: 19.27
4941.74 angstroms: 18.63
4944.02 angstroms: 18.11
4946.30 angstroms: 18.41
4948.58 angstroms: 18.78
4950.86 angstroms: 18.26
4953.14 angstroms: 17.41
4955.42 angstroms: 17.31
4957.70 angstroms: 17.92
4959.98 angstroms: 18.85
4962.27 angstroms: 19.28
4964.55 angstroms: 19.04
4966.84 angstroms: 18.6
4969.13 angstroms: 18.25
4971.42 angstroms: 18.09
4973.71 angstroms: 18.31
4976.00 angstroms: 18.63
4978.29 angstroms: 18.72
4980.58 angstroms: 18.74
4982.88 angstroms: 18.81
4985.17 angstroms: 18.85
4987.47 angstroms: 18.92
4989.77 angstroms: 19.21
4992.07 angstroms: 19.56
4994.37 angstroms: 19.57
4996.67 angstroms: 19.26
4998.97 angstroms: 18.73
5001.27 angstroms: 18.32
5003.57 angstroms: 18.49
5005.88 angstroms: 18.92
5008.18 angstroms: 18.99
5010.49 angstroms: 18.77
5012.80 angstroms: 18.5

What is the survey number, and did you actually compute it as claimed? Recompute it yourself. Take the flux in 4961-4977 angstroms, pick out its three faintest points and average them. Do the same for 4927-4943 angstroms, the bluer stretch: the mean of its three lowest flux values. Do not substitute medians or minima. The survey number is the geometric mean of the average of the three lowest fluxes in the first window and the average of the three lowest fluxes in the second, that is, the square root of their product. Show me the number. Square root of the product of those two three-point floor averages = 18.6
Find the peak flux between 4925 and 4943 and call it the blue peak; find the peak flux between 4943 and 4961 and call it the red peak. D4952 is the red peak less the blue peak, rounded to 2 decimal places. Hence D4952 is -0.67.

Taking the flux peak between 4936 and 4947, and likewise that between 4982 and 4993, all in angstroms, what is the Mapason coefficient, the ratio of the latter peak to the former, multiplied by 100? 100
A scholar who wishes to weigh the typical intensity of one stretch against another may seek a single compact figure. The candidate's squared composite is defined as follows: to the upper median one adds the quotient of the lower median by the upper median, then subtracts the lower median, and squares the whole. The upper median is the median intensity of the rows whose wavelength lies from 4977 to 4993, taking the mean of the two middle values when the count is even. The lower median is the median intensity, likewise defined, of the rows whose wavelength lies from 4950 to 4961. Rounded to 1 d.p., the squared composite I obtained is 3.5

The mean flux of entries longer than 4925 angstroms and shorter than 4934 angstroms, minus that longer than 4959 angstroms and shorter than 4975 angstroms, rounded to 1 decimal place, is 0.5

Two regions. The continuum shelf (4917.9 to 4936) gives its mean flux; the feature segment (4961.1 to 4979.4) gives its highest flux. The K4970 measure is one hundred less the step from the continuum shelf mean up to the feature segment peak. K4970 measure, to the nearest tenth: 99.4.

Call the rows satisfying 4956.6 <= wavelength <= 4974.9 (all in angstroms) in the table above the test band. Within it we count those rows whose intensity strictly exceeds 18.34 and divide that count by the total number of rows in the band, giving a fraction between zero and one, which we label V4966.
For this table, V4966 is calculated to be 0.50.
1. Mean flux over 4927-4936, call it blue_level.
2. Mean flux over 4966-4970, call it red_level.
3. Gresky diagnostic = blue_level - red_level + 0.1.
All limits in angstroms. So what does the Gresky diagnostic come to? 1.0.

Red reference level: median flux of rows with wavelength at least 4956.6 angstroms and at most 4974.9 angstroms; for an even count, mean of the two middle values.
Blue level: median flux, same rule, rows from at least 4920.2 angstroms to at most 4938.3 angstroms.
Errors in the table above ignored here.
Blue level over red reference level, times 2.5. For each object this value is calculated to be 2.60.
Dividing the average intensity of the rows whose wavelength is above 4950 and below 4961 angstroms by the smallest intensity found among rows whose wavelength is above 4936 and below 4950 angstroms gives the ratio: 0.99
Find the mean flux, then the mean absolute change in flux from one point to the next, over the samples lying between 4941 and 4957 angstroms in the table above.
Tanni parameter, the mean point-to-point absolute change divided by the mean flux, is 0.024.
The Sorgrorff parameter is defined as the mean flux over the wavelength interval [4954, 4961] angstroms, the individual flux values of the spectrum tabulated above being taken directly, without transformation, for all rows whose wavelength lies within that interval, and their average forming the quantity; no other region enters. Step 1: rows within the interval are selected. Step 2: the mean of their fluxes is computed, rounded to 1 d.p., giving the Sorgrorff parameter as 18.0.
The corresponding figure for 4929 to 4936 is 19.4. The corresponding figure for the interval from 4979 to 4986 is 18.8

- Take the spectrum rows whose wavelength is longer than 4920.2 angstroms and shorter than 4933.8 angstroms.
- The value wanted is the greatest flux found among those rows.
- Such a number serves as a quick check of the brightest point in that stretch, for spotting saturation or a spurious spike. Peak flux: 19.41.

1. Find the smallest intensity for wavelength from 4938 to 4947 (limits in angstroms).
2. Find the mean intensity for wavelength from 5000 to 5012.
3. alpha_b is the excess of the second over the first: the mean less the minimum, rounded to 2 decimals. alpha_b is 0.59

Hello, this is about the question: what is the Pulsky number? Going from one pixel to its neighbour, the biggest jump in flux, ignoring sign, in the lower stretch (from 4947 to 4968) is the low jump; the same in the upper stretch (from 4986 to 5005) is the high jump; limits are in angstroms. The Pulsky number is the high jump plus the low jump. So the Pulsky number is 1.5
